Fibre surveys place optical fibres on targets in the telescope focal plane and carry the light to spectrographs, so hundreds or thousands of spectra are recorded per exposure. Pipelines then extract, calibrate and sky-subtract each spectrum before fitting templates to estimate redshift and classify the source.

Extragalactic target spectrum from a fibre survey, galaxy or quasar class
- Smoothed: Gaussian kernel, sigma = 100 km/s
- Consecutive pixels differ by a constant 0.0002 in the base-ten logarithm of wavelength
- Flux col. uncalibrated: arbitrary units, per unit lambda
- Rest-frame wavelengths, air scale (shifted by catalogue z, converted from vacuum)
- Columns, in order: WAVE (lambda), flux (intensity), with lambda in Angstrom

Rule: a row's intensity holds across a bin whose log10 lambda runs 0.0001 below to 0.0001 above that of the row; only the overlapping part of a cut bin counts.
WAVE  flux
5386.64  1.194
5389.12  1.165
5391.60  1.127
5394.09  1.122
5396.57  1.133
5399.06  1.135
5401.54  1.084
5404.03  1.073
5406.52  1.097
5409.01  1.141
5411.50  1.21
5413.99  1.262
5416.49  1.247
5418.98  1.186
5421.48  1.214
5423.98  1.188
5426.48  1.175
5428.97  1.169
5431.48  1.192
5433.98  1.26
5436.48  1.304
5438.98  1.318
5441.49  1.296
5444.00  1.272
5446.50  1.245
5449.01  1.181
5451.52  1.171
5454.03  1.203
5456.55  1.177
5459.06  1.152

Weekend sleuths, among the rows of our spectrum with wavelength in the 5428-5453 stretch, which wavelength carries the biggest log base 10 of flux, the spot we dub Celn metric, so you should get 5438.98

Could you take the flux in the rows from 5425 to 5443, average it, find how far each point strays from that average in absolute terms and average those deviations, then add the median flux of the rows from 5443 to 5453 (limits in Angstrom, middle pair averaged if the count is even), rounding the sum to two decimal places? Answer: 1.27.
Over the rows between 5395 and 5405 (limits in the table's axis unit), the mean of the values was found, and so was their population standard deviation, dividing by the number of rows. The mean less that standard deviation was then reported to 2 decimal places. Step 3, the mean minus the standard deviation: 1.08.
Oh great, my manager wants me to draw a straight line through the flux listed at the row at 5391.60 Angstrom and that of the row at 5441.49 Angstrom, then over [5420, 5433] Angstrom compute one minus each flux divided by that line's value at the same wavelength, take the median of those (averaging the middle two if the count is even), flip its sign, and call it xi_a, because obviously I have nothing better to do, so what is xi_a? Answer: -0.06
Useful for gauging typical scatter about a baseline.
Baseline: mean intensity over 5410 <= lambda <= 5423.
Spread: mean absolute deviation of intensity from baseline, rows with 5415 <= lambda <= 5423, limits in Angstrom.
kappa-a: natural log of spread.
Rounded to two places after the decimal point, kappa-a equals -3.75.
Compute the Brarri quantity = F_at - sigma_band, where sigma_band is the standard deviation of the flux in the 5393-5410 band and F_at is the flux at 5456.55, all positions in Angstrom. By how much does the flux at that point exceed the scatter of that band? 1.15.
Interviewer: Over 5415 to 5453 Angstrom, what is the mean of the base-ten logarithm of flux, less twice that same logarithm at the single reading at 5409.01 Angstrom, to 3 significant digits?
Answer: -0.0258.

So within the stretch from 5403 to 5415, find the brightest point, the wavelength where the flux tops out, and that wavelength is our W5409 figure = 5413.99 Angstrom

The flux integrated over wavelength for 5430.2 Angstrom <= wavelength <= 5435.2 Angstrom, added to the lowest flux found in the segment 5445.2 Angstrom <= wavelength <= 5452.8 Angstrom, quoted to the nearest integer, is 7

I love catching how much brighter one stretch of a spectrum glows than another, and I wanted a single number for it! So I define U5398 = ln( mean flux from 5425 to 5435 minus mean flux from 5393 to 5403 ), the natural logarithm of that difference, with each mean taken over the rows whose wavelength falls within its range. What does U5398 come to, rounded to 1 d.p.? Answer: -2.5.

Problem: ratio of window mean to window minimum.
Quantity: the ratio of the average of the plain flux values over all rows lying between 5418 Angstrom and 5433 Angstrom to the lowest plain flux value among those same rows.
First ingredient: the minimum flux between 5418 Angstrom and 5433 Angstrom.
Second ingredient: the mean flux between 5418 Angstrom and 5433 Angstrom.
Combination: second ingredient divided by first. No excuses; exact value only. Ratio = 1.02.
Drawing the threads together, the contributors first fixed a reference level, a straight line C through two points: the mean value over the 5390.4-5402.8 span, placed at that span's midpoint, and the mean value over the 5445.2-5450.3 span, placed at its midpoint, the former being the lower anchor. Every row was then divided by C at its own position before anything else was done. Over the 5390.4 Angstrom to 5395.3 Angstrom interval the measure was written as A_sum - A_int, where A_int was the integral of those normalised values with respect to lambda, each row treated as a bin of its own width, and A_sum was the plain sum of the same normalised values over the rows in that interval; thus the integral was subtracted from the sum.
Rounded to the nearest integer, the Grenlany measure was -3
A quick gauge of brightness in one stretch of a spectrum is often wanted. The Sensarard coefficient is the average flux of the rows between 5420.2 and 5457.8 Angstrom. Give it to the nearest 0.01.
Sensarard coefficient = 1.22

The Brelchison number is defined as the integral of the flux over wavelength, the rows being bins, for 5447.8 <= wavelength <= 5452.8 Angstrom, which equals 5.9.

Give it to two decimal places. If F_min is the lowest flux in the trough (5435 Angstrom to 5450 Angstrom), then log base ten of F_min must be 0.07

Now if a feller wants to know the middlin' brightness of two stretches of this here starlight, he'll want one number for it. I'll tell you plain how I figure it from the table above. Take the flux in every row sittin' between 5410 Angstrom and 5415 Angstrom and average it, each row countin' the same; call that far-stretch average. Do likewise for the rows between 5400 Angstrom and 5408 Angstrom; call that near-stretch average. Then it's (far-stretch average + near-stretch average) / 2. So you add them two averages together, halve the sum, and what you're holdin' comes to 1.16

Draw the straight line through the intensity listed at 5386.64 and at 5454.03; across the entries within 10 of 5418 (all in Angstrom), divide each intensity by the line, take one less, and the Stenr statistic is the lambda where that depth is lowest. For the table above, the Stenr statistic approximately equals 5409.01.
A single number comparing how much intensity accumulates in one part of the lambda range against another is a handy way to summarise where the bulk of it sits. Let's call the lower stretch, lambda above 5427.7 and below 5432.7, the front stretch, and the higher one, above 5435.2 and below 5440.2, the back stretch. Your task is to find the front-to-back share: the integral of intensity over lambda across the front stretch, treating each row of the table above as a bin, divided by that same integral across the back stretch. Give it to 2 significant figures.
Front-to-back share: 0.90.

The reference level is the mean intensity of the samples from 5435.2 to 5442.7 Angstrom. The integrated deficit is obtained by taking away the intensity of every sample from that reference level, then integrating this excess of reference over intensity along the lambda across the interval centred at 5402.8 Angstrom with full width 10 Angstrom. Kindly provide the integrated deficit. 2.1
